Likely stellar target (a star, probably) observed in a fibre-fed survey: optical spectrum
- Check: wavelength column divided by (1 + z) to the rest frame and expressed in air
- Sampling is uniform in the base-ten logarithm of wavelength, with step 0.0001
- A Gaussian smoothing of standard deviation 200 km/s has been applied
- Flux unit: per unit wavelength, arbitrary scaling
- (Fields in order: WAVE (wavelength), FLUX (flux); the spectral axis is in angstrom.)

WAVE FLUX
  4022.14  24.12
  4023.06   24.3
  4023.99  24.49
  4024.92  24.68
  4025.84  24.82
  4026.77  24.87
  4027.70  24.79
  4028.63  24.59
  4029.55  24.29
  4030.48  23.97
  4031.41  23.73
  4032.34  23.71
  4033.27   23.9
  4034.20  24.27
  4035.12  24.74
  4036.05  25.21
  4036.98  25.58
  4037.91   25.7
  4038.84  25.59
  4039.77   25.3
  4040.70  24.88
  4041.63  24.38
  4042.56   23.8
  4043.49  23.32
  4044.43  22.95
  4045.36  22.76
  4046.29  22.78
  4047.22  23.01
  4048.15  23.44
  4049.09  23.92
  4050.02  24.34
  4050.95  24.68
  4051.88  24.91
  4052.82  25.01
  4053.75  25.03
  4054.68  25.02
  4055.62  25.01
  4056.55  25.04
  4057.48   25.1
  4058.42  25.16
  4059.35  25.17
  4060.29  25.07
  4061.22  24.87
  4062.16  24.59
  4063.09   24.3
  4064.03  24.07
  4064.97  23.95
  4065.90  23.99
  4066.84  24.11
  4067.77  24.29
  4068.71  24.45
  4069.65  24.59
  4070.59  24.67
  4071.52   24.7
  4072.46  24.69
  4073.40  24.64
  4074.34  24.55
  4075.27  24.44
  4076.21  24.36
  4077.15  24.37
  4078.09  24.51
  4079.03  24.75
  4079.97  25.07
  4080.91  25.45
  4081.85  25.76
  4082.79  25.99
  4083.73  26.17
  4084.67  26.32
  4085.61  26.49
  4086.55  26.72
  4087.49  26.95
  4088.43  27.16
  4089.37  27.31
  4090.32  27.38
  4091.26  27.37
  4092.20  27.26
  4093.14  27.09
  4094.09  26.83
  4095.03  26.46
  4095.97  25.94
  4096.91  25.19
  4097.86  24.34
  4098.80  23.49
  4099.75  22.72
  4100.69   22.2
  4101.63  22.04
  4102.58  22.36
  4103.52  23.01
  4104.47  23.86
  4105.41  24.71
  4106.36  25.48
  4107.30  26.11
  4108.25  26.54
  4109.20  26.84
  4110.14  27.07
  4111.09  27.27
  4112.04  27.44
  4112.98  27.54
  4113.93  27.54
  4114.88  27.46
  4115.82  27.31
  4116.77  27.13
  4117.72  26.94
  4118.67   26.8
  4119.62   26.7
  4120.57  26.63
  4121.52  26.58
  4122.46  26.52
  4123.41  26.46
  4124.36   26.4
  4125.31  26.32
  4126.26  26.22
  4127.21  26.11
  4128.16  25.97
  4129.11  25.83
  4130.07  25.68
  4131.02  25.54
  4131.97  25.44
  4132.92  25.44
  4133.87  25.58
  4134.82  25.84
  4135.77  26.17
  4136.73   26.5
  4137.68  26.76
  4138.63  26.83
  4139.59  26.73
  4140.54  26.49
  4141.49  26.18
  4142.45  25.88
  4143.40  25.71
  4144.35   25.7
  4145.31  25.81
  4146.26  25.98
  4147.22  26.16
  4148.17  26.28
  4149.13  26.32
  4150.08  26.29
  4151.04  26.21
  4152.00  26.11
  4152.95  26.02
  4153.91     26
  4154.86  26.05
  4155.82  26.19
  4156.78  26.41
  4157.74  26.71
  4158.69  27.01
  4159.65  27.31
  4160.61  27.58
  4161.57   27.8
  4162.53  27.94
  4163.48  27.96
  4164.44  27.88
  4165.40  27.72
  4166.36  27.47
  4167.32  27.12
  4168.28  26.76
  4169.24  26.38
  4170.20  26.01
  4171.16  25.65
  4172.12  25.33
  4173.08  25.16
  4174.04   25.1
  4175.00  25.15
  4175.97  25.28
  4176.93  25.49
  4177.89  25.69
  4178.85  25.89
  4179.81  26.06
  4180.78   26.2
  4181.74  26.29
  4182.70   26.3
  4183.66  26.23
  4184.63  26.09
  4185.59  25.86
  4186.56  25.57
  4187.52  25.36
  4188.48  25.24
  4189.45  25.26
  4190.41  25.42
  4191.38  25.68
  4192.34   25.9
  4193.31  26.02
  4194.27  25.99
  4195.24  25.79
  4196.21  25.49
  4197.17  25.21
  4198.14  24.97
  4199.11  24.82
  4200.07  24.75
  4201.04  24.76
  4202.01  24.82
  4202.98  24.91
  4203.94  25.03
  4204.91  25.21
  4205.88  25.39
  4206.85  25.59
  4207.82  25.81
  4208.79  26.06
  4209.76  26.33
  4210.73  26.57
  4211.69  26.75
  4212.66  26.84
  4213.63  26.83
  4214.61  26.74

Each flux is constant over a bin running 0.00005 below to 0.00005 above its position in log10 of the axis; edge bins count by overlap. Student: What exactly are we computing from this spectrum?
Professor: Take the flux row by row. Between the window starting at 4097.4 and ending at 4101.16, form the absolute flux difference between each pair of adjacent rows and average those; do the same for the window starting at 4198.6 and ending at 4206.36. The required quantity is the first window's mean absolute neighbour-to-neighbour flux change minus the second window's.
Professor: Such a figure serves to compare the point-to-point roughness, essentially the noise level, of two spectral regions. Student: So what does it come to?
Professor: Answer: 0.61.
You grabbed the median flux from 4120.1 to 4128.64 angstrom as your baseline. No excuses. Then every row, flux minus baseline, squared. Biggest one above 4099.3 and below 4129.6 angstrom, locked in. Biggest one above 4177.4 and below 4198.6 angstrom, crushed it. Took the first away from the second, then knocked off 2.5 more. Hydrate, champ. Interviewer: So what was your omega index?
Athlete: -19.5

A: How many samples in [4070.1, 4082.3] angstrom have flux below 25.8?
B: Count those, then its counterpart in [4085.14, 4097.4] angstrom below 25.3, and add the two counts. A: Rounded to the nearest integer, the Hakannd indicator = 14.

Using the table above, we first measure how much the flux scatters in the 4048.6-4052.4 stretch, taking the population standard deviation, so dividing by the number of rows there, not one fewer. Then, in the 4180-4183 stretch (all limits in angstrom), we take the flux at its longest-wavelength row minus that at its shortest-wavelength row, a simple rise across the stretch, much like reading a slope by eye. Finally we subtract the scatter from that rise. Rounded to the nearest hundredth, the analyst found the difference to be -0.27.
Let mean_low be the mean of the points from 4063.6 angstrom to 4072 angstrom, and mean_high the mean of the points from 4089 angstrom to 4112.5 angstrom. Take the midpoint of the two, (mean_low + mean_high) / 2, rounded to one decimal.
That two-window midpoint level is 24.9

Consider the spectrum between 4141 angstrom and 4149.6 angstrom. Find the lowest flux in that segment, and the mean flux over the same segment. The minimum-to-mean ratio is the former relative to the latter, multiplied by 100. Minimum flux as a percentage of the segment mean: 98.8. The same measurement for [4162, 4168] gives 98.0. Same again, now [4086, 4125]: 84.7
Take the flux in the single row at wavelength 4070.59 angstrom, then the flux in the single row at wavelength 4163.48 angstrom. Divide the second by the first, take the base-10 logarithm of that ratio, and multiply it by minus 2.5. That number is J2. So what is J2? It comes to -0.14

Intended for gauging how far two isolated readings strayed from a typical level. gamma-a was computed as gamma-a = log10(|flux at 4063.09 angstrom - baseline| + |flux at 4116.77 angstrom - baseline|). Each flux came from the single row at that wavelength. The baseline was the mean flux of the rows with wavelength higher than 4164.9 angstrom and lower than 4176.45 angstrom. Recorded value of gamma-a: 0.45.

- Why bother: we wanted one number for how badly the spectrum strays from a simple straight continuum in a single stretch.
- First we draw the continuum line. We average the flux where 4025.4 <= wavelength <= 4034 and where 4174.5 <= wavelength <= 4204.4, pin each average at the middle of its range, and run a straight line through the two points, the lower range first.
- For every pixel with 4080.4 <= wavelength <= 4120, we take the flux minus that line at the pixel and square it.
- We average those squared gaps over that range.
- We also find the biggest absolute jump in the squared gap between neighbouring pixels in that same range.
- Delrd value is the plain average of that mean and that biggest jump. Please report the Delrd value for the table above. 3.3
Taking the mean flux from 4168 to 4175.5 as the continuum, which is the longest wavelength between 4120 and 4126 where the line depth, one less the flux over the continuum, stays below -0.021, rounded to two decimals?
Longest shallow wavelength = 4125.31 angstrom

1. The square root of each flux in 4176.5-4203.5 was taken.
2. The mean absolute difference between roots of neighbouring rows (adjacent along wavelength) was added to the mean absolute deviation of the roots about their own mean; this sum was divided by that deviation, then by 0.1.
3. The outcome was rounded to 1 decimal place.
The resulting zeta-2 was 13.5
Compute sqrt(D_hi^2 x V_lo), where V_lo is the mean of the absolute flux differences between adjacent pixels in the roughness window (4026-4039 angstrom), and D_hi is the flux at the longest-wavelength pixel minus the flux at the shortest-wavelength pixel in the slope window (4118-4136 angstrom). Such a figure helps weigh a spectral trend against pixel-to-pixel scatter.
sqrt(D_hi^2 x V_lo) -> 0.32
